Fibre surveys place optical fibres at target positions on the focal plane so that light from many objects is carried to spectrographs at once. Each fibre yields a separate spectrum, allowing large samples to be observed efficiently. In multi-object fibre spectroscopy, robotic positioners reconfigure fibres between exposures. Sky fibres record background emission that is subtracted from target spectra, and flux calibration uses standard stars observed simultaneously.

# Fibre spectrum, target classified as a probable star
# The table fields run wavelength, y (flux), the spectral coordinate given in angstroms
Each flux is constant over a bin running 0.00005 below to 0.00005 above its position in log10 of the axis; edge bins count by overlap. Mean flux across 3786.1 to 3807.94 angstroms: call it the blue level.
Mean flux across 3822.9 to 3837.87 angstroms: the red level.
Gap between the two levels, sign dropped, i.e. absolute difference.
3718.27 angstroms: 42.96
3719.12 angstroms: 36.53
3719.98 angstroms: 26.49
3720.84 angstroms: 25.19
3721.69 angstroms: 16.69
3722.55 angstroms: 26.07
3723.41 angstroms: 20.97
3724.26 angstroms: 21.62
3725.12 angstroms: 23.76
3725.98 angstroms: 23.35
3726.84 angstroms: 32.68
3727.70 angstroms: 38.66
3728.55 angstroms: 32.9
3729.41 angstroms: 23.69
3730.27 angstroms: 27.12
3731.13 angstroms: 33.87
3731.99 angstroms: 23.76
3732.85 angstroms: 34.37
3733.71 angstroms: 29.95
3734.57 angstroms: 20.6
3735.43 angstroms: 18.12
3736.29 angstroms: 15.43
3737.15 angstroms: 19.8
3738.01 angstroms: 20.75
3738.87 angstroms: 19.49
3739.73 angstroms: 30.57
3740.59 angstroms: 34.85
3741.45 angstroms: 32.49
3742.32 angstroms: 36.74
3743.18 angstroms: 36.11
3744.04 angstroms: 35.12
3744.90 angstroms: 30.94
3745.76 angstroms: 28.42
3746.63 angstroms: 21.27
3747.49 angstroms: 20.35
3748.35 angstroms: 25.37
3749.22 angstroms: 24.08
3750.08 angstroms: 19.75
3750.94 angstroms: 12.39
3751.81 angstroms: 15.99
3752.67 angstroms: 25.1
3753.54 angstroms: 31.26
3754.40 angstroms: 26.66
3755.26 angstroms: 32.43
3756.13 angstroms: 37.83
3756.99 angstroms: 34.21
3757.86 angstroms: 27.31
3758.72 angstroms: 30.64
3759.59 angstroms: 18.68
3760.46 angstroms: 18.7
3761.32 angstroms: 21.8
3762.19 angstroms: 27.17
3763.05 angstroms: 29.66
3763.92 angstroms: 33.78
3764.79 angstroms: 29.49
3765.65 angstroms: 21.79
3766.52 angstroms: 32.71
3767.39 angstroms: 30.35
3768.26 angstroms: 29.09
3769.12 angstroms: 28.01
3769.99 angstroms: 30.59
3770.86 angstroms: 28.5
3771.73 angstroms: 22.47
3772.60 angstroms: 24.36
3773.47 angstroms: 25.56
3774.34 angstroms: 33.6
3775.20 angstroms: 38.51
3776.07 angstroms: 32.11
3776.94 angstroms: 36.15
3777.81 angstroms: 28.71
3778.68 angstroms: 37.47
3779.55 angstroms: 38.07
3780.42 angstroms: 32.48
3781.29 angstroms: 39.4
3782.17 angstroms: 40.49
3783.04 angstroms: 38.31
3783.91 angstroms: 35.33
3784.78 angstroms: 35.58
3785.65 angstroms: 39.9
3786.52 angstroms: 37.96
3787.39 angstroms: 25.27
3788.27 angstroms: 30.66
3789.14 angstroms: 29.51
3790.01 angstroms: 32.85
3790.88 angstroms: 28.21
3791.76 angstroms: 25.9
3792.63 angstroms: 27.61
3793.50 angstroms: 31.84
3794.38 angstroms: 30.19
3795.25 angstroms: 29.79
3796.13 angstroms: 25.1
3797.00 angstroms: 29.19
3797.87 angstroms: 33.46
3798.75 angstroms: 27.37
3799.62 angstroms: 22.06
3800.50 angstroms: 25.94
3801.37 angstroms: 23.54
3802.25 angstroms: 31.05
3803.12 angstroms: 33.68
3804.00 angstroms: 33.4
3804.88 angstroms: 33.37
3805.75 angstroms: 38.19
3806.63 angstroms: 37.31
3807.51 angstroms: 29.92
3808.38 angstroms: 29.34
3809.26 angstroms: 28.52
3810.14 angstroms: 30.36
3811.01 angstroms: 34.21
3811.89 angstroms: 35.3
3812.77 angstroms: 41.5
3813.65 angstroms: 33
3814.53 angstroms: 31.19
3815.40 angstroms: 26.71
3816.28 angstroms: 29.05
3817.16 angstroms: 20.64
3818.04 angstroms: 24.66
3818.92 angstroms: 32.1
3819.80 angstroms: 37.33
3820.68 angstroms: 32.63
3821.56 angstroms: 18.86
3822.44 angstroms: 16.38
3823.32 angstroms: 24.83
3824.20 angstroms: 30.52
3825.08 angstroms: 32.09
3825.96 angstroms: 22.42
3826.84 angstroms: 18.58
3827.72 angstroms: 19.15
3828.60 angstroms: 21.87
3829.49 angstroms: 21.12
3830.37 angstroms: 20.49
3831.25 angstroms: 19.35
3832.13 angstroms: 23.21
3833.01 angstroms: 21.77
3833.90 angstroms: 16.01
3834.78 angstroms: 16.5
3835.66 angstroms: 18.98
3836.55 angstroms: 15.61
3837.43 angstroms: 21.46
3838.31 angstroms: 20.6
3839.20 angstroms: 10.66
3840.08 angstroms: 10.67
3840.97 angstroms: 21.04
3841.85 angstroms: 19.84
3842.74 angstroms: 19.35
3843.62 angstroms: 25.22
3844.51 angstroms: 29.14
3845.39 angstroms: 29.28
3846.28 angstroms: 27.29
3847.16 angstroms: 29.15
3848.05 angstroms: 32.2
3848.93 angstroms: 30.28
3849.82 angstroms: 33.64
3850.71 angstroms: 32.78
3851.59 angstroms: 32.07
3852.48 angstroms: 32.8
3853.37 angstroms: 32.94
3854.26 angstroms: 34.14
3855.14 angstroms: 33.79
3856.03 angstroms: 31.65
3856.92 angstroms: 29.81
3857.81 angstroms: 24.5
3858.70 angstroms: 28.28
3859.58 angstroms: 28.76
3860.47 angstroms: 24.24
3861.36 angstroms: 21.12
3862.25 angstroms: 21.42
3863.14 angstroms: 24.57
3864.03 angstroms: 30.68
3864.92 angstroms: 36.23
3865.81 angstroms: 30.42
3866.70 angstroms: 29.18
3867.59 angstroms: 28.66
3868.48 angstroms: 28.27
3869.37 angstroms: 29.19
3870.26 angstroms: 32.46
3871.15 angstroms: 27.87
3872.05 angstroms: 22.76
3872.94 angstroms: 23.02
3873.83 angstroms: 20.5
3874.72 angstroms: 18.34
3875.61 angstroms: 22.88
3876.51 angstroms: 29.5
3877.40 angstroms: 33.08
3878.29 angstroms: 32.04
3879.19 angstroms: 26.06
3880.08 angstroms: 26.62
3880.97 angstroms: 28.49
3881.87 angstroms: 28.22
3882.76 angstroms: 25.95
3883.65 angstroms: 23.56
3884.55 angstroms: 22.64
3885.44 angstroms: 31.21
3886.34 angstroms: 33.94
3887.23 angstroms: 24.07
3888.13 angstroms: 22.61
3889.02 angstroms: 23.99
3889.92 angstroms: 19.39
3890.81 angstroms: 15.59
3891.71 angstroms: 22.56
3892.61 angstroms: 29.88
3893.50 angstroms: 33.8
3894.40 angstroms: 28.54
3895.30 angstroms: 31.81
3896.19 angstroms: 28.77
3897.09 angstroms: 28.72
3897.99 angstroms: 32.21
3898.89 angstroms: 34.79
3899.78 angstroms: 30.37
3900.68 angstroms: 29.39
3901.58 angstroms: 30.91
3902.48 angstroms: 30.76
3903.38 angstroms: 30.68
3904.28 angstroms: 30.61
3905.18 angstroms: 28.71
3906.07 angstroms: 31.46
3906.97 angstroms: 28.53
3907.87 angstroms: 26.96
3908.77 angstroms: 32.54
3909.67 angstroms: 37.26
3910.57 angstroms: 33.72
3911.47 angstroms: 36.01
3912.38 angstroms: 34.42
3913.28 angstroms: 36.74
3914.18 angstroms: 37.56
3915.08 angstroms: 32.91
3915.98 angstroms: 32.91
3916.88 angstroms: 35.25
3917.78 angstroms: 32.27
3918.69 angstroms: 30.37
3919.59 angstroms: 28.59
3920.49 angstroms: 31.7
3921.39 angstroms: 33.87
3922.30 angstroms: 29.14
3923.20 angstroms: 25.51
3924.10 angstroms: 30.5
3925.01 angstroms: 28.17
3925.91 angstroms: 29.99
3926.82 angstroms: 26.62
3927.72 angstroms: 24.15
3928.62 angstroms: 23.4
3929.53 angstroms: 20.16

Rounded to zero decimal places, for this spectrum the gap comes 9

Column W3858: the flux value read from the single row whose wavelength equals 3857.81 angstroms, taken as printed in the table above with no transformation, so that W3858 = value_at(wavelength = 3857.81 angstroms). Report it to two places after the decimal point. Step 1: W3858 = 24.50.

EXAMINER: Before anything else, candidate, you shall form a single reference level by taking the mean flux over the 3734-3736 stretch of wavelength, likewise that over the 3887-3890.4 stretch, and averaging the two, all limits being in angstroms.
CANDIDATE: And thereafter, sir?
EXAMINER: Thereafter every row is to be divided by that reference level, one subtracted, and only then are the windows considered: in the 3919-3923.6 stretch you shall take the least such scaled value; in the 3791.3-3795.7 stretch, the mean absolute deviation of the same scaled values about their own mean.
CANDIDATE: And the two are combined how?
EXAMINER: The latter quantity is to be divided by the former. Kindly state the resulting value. 0.4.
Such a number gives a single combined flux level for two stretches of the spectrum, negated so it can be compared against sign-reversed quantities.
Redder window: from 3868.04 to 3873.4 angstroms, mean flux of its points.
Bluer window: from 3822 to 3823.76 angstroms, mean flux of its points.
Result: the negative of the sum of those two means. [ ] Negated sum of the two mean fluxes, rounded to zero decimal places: -48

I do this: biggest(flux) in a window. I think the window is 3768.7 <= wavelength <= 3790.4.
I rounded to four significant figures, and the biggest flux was 40.49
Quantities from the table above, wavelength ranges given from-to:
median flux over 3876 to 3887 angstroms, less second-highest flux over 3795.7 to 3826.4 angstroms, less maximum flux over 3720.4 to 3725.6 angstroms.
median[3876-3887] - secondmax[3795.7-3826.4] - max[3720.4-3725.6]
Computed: -36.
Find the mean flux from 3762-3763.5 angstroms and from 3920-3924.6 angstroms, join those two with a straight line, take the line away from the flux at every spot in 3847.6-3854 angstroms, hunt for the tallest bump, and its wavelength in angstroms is 3849.82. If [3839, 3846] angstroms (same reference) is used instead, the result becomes 3845.39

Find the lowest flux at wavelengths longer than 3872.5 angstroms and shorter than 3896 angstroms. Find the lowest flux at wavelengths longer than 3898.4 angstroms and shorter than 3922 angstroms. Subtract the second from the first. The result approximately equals -11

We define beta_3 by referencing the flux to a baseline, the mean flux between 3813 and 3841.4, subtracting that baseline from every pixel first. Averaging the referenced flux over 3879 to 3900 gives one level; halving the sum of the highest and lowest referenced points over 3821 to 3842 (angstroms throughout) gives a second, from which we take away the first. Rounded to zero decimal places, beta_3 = -6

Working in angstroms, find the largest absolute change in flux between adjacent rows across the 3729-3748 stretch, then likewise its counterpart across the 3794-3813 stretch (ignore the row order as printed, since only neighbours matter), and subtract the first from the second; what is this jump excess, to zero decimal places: -4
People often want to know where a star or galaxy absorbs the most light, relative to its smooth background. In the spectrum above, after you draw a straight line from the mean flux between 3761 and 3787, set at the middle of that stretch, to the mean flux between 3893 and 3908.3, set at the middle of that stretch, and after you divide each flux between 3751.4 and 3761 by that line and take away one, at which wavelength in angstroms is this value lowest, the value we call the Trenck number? 3751.81 angstroms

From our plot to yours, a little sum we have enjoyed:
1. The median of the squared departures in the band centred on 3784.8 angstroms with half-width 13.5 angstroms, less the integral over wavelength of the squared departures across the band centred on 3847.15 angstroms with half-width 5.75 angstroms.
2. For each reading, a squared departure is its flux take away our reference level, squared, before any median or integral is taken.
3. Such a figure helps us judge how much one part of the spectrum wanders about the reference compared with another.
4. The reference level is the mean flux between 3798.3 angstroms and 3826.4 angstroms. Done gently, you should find -228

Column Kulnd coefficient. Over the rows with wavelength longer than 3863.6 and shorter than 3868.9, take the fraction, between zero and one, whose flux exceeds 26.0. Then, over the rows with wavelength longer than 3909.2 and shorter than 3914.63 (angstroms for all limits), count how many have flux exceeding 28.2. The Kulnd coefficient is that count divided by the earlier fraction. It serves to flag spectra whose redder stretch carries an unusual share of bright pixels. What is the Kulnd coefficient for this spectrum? 6.0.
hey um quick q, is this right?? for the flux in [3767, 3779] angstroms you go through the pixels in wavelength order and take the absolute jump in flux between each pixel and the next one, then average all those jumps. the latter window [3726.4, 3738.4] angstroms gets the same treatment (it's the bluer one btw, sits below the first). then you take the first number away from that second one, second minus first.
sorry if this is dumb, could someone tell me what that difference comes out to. 1.6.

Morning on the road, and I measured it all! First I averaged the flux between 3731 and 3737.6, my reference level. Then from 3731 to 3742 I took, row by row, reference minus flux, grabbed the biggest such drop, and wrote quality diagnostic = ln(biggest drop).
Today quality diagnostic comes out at 2.2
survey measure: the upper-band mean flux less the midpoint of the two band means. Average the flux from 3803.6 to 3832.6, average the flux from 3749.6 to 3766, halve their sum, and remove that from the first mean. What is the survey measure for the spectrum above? 1.0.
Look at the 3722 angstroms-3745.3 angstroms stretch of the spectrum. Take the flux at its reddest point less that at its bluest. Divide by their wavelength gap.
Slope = 0.22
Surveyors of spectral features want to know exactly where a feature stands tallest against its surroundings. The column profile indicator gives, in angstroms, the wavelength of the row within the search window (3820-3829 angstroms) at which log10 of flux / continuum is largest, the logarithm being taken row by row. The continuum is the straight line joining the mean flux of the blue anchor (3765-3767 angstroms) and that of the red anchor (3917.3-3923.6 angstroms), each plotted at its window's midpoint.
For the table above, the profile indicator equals 3820.68 angstroms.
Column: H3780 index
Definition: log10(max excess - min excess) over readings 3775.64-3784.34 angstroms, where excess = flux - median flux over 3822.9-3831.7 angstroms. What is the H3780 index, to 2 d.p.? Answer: 1.07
